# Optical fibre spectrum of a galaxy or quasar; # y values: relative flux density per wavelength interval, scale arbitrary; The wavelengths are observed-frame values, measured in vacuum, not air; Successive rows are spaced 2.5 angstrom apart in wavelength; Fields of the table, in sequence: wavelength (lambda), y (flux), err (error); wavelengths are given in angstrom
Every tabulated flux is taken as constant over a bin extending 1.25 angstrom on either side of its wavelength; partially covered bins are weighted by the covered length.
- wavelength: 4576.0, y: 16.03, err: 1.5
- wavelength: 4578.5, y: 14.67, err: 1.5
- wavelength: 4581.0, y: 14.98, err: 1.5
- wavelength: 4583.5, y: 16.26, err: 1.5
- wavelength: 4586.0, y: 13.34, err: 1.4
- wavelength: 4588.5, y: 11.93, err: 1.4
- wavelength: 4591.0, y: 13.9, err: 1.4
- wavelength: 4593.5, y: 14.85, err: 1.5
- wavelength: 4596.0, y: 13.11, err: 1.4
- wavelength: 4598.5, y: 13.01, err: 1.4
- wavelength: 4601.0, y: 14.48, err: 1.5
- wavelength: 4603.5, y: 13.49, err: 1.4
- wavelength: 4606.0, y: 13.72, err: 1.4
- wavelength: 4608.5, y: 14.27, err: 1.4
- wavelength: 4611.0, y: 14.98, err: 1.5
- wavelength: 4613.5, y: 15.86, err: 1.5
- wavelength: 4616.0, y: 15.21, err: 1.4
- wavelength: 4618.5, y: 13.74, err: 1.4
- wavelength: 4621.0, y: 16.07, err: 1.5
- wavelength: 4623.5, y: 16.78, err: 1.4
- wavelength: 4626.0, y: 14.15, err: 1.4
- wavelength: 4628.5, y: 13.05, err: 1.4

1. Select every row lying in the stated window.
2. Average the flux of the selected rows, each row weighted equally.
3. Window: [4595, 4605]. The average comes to 13.5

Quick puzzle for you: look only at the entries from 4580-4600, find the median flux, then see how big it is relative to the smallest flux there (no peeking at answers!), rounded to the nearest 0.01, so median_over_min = 1.14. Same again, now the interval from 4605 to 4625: 1.10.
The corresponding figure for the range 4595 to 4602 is 1.01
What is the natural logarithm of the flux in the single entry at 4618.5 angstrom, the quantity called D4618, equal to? 2.62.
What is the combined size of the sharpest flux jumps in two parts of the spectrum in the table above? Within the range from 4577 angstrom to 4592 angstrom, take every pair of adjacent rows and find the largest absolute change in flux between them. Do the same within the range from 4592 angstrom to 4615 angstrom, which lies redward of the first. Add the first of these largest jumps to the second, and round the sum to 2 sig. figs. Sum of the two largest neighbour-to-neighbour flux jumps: 4.7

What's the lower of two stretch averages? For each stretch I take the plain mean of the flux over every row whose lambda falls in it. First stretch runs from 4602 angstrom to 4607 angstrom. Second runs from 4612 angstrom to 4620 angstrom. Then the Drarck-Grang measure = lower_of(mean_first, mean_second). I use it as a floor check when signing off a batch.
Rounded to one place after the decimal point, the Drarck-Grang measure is 13.6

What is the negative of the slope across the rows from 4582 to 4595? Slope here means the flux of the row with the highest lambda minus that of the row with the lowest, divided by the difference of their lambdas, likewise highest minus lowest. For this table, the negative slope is 0.14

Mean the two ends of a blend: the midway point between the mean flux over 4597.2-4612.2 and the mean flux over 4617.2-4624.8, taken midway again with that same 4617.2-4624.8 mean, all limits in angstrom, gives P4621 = 15.1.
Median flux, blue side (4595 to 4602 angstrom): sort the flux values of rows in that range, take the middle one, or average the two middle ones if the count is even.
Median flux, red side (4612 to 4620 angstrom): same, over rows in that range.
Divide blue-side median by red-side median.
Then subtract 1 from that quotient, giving -0.14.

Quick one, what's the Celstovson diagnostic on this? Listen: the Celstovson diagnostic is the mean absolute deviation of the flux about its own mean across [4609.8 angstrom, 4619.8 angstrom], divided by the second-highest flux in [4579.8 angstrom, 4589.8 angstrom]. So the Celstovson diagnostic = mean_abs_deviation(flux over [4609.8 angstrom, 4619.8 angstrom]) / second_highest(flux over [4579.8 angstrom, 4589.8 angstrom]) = 0.040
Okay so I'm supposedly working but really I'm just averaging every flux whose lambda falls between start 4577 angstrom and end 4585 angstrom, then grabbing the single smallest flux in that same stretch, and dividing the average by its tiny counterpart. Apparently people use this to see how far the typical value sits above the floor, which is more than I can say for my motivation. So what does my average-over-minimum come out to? 1.04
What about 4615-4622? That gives 1.09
